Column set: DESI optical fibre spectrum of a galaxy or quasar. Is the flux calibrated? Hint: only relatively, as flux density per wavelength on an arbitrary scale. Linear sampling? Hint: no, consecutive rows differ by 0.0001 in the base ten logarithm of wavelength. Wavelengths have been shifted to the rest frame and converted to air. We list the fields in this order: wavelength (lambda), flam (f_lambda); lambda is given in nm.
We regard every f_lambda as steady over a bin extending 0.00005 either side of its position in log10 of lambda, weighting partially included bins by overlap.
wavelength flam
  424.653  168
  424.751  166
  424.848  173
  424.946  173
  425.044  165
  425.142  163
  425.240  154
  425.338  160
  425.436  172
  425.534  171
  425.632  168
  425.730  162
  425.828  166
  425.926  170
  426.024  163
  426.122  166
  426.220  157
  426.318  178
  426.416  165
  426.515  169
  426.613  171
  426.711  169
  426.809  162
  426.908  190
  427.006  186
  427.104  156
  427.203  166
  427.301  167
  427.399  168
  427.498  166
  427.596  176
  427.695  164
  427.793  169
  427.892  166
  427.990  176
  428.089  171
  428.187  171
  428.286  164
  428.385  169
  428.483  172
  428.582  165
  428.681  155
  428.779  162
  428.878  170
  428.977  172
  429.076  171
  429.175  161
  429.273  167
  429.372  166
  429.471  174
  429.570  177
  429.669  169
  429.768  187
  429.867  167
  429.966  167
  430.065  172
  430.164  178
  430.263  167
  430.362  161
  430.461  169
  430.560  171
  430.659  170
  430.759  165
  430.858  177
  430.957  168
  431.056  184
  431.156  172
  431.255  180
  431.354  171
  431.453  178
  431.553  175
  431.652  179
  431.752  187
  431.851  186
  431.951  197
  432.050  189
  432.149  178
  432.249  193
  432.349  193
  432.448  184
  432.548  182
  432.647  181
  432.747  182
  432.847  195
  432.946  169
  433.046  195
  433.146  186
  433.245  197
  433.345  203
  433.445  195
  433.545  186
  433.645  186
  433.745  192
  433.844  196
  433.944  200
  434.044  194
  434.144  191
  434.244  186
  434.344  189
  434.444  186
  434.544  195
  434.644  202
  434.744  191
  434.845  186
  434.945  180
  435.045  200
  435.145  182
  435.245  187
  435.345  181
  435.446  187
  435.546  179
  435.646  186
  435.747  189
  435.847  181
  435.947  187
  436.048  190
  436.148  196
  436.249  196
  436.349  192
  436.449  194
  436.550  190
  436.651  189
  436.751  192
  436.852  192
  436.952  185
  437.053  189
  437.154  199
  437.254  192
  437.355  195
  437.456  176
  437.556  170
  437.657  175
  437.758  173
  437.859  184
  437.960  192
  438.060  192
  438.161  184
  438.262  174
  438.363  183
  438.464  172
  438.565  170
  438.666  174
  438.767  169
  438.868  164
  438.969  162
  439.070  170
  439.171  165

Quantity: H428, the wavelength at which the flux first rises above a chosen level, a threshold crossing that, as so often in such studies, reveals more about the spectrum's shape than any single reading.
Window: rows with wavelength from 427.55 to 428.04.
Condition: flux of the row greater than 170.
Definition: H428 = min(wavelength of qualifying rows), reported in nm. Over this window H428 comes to 427.596 nm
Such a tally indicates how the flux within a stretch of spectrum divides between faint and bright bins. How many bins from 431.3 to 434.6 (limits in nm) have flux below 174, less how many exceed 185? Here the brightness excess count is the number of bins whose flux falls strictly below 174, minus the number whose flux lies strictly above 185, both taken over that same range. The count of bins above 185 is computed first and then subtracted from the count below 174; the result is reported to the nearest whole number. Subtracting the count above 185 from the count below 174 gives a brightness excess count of -21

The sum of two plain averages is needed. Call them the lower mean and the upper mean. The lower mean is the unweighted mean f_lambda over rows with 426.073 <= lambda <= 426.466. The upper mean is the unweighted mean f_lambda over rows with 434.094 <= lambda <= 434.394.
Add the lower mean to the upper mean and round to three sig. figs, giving 355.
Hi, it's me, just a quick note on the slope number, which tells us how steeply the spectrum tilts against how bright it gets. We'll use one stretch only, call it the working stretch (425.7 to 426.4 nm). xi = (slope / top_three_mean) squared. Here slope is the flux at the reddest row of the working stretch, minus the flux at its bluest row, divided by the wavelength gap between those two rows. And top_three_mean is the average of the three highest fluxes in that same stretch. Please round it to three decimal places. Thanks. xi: 0.025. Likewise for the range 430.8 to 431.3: 0.002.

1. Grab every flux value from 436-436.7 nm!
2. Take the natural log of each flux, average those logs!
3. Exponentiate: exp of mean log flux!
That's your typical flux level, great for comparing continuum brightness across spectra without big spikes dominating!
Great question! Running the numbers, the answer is 192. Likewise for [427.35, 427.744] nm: 168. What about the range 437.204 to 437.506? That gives 187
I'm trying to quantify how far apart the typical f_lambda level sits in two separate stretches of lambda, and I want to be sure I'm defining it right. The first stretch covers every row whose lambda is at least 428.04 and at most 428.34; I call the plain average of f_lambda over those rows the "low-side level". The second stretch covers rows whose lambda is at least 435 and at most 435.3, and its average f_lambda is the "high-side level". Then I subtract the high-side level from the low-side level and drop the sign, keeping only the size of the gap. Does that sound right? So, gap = 21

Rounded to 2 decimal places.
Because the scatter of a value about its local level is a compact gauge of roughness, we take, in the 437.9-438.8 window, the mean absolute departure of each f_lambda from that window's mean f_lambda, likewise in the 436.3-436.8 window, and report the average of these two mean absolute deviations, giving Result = 4.70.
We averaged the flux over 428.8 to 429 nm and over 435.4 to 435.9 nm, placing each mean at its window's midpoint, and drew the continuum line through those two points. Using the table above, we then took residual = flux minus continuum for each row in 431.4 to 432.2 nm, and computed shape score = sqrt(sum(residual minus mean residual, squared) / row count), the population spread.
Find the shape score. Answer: 6.7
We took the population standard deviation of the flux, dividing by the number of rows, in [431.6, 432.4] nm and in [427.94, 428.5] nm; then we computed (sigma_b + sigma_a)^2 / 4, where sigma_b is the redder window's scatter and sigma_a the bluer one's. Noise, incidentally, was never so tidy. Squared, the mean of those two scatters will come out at 24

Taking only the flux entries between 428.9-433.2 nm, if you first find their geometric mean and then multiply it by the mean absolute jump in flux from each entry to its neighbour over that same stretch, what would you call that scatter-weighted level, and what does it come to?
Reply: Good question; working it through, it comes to 1431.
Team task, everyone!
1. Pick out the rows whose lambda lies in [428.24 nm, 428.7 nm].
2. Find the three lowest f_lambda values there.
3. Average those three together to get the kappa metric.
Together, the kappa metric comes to 161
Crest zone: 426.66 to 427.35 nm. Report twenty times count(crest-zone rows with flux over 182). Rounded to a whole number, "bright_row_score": 40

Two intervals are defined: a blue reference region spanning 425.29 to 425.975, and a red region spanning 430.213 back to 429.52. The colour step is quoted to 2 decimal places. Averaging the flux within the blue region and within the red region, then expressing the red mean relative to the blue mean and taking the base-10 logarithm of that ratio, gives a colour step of 0.02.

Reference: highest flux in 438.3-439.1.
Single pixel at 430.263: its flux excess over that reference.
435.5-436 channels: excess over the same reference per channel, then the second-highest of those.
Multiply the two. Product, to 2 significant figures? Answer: -64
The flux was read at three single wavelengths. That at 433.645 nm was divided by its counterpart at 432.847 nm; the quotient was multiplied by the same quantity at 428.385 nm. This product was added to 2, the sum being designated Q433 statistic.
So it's 163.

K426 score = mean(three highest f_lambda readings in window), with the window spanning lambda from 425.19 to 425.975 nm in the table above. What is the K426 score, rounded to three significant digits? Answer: 171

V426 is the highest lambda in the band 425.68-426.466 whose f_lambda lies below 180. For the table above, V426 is 426.416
